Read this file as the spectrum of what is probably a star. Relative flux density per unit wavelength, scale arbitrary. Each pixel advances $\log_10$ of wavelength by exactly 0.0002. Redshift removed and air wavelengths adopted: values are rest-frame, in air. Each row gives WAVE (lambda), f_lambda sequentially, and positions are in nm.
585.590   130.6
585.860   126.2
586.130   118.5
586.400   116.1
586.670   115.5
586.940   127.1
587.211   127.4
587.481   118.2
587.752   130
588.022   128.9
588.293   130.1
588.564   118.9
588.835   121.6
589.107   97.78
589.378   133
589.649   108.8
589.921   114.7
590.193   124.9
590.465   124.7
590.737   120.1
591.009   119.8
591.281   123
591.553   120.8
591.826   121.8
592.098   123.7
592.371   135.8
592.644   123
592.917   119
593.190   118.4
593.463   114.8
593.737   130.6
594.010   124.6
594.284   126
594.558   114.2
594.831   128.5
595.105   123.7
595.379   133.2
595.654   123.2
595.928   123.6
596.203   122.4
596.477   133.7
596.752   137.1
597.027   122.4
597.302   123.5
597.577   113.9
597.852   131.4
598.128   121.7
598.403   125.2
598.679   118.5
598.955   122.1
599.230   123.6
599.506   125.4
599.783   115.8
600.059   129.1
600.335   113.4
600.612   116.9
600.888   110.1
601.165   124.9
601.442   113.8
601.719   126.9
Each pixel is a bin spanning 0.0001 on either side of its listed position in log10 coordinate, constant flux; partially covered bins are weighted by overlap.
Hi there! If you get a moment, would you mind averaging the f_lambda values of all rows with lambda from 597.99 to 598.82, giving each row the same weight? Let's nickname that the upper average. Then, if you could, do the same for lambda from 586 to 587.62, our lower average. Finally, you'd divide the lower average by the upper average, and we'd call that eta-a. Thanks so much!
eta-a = 0.99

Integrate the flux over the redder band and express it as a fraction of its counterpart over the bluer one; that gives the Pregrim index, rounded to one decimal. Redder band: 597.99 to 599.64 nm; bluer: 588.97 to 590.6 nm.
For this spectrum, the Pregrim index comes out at 1.1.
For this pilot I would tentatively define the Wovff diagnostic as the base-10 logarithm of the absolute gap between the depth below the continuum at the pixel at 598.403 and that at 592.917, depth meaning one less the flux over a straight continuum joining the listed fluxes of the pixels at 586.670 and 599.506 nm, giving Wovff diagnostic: -1.79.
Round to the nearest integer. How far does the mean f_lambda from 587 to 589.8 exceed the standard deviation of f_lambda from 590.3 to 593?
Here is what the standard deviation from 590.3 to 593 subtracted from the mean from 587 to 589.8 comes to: 117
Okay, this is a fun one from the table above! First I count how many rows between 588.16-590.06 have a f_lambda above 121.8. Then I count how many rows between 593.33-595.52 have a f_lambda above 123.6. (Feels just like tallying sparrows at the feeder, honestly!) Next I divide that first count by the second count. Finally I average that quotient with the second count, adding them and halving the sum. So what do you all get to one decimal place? 3.2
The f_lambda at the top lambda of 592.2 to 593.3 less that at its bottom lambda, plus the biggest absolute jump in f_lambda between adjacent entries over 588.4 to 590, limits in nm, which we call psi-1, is 18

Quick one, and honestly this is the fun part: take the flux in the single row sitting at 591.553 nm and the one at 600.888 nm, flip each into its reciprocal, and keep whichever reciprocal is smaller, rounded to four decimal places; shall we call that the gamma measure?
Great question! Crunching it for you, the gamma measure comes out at 0.0083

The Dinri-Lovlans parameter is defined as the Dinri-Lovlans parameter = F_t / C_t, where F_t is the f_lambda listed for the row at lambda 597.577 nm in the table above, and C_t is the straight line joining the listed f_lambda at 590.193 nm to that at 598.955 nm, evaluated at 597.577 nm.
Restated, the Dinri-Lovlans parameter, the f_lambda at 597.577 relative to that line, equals 0.93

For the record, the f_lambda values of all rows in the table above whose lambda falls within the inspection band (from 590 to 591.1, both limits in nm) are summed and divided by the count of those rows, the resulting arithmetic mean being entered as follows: 122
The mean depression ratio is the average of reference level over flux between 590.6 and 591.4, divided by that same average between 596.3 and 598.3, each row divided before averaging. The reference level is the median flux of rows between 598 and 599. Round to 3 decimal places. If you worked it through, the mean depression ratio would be 1.040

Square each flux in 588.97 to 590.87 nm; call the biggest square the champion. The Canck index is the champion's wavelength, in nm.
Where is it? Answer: 589.378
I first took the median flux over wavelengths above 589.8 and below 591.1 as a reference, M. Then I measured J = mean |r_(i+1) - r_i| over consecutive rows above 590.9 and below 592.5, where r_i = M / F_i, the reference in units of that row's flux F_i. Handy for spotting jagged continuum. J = 0.031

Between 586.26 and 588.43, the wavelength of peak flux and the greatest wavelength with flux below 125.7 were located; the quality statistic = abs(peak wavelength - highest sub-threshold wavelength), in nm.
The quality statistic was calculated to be 0.81 nm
